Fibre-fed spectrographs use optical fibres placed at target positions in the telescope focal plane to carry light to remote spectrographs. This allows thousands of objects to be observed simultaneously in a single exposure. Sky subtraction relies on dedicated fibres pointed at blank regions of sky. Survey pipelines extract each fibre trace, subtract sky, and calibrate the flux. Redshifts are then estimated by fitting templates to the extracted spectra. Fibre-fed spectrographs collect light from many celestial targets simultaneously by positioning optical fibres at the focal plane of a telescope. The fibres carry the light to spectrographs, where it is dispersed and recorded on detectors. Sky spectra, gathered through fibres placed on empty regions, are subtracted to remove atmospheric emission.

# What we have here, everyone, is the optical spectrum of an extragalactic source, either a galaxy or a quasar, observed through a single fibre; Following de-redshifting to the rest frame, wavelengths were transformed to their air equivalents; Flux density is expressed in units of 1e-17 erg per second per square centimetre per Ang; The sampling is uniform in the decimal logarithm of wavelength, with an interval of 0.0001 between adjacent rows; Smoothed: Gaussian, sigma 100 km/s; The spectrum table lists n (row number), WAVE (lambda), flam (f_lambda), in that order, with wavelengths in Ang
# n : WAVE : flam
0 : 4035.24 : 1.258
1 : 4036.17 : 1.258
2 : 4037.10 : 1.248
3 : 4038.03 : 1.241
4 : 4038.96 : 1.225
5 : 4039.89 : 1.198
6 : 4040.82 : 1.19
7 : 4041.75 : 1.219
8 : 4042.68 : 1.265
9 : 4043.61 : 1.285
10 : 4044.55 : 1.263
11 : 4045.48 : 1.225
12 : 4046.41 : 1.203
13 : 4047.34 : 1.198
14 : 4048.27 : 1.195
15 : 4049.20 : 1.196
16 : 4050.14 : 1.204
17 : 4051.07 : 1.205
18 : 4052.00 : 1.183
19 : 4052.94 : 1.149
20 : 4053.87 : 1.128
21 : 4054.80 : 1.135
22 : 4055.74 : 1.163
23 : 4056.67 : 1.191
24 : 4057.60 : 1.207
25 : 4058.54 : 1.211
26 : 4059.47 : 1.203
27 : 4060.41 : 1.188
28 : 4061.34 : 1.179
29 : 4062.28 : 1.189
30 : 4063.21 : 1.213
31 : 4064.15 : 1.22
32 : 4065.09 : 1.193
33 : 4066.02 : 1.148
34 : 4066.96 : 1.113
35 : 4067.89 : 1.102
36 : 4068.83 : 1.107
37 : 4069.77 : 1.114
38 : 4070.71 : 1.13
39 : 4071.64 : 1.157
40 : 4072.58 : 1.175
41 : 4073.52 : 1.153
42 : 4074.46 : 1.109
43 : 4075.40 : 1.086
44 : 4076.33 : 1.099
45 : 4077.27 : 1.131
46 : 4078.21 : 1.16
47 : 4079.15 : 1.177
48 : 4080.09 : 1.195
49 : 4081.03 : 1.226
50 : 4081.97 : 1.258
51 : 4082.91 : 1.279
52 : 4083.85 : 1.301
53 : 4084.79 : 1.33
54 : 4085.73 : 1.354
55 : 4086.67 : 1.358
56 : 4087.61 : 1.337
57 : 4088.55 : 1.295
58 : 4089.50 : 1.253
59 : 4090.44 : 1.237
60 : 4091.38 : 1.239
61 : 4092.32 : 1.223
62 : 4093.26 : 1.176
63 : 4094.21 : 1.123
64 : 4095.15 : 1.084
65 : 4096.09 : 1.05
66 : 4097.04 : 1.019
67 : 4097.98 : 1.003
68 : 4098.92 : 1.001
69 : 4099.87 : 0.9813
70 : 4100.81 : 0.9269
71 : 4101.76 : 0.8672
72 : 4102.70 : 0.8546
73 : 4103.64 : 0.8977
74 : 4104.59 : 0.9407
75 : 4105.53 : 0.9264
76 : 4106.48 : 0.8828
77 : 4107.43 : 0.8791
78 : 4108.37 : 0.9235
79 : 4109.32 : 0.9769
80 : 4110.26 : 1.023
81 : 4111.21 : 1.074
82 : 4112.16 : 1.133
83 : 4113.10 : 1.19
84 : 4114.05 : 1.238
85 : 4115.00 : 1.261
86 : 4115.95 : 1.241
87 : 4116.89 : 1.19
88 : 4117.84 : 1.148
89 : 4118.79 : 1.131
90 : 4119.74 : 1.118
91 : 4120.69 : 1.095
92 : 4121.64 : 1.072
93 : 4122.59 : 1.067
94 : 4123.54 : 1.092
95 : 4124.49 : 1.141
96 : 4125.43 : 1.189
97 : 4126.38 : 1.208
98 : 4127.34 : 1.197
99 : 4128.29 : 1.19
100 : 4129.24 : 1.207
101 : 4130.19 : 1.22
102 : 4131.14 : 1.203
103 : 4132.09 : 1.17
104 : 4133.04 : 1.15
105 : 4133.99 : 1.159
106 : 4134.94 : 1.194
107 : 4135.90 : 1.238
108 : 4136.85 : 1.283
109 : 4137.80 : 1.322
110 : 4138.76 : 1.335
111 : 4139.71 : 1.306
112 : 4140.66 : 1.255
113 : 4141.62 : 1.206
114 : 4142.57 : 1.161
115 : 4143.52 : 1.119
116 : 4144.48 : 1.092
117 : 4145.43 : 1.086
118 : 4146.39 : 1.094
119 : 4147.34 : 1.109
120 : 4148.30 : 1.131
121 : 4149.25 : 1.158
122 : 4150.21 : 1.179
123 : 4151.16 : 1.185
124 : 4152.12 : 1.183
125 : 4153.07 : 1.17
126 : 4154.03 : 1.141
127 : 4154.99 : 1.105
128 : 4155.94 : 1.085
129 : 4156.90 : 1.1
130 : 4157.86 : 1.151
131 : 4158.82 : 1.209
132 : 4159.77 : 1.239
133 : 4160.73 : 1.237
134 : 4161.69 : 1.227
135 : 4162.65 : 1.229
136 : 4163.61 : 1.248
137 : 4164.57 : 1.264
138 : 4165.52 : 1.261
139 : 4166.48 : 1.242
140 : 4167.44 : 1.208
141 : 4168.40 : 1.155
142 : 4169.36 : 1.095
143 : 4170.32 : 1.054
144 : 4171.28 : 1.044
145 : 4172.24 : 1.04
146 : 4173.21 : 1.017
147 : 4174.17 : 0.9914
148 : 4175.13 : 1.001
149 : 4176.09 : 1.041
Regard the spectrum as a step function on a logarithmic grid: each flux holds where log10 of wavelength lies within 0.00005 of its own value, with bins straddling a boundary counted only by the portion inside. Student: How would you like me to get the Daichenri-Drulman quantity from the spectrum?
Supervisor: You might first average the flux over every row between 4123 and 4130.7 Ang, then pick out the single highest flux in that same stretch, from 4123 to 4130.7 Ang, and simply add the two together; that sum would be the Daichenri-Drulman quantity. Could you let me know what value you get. 2.40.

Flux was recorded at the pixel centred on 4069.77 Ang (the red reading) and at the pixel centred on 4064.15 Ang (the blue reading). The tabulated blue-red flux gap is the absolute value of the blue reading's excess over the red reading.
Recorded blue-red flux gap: 0.11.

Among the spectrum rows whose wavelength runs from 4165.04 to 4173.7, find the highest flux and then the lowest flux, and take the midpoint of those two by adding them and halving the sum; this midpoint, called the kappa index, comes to 1.139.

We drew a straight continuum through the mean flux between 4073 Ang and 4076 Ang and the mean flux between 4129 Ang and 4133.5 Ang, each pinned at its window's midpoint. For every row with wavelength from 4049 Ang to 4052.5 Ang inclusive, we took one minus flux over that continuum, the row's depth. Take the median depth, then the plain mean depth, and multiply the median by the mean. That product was 0.011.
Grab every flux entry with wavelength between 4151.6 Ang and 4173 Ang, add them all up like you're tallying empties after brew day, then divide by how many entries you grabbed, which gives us 1.17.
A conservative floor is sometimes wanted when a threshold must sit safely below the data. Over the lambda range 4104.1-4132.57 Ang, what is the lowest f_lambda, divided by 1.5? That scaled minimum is 0.59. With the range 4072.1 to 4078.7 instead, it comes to 0.72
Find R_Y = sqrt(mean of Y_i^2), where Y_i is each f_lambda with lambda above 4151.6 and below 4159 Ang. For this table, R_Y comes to 1.14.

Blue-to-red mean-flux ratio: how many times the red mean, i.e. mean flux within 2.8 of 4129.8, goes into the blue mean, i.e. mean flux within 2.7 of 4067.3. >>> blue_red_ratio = 0.94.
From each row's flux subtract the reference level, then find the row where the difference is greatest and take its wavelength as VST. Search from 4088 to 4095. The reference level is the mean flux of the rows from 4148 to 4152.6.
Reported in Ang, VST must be 4088.55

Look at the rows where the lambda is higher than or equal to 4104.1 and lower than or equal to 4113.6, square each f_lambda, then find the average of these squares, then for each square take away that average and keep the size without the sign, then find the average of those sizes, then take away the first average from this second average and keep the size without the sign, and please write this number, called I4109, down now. 0.82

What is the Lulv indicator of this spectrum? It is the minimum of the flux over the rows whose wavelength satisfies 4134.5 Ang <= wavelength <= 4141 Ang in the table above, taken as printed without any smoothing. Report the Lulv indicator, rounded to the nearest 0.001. 1.194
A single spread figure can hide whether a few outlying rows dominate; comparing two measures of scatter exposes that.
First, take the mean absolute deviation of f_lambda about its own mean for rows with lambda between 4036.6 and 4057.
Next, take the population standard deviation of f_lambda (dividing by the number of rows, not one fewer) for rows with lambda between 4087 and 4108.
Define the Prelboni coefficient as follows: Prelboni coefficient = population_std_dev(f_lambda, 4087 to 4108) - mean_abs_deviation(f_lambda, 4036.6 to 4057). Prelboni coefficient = 0.12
